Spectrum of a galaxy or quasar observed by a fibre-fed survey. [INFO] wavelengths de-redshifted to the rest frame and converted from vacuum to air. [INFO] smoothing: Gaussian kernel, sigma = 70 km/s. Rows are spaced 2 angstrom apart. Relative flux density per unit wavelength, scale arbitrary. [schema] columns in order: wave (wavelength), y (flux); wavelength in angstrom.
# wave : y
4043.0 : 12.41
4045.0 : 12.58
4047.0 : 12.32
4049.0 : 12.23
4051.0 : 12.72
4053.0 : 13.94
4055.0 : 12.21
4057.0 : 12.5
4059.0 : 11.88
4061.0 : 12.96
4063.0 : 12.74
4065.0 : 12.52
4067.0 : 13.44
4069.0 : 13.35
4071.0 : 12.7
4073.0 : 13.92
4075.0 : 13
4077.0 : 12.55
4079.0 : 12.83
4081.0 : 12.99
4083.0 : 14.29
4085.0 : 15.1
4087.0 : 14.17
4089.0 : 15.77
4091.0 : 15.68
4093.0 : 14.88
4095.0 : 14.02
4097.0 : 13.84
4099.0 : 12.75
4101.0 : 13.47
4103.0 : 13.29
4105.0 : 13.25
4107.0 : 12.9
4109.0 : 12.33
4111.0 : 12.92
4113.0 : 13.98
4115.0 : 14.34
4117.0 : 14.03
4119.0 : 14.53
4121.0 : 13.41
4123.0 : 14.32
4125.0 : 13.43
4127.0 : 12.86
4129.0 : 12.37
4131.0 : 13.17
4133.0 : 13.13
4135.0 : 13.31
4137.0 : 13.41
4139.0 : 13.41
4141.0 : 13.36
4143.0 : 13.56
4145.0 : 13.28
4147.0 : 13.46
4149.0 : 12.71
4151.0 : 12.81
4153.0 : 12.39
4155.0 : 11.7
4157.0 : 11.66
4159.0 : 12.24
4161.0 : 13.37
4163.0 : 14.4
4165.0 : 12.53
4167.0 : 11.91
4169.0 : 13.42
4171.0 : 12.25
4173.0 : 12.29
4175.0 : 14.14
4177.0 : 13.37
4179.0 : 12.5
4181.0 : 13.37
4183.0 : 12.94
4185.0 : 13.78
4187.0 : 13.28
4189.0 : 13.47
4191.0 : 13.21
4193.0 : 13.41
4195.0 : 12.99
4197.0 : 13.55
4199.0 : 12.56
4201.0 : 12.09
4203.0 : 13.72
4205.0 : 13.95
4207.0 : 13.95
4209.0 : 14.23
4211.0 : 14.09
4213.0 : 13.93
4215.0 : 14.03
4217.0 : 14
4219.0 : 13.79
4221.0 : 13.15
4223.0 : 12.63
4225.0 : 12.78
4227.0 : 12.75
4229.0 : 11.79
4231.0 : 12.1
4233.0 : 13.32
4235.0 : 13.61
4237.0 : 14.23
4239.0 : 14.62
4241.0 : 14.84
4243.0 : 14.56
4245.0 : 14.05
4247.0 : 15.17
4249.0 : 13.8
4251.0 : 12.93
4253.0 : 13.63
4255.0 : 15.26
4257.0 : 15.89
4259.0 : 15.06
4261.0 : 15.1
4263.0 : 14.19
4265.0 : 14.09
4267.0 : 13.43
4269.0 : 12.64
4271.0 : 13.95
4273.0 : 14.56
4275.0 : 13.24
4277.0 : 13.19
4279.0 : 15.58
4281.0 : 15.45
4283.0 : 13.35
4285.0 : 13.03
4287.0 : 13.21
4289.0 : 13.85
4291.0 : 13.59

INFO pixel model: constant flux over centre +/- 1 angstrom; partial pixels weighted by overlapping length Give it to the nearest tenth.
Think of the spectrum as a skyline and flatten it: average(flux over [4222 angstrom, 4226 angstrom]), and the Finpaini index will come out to 12.7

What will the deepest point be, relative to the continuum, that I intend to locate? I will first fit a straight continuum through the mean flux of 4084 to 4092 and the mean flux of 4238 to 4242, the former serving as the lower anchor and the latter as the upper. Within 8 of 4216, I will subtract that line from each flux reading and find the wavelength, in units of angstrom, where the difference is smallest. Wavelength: 4223.0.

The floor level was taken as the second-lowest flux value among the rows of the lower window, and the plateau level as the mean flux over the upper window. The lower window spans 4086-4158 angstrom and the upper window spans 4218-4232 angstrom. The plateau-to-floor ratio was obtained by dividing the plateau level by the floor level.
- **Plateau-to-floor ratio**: 1.09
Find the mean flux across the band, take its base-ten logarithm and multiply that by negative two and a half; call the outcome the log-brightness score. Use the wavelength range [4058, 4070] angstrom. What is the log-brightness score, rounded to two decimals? -2.77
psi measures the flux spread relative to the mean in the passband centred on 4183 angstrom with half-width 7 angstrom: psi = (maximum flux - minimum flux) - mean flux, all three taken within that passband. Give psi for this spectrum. -11.96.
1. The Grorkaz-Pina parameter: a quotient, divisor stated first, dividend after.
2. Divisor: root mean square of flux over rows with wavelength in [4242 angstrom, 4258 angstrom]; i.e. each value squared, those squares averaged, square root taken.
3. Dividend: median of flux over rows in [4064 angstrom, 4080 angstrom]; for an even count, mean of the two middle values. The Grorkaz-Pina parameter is 0.89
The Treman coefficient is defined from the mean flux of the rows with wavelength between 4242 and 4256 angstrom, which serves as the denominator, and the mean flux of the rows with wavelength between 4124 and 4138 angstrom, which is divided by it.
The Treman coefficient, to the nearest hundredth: 0.92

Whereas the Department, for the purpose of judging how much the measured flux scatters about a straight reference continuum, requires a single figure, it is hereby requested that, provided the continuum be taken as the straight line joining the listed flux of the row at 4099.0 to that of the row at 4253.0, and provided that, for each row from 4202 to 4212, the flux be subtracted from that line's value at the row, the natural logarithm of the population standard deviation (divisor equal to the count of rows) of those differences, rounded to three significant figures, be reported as -1.86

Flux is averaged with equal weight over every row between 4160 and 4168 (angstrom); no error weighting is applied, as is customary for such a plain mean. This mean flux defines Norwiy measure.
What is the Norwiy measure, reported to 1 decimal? 13.1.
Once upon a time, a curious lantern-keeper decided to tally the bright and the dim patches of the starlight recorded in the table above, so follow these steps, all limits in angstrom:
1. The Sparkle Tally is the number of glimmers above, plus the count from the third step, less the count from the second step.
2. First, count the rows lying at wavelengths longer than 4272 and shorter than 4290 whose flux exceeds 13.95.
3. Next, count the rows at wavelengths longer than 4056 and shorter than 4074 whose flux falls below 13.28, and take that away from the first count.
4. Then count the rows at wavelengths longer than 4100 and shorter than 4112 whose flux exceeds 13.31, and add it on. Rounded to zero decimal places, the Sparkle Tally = -2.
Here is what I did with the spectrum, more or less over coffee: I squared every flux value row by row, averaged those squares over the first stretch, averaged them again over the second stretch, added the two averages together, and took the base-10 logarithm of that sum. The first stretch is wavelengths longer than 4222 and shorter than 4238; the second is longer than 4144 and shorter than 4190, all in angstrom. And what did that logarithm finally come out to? 2.524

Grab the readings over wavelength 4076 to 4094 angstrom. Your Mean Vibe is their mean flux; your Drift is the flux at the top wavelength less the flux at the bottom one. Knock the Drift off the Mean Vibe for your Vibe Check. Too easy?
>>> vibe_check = 11.9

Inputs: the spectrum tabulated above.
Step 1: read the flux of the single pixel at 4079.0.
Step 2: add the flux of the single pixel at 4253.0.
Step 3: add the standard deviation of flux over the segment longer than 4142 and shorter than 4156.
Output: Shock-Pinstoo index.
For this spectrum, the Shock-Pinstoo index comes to 27.1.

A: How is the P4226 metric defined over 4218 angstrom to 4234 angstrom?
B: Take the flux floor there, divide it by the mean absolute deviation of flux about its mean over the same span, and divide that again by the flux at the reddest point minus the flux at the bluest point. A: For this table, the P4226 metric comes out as -53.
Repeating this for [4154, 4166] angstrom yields 17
